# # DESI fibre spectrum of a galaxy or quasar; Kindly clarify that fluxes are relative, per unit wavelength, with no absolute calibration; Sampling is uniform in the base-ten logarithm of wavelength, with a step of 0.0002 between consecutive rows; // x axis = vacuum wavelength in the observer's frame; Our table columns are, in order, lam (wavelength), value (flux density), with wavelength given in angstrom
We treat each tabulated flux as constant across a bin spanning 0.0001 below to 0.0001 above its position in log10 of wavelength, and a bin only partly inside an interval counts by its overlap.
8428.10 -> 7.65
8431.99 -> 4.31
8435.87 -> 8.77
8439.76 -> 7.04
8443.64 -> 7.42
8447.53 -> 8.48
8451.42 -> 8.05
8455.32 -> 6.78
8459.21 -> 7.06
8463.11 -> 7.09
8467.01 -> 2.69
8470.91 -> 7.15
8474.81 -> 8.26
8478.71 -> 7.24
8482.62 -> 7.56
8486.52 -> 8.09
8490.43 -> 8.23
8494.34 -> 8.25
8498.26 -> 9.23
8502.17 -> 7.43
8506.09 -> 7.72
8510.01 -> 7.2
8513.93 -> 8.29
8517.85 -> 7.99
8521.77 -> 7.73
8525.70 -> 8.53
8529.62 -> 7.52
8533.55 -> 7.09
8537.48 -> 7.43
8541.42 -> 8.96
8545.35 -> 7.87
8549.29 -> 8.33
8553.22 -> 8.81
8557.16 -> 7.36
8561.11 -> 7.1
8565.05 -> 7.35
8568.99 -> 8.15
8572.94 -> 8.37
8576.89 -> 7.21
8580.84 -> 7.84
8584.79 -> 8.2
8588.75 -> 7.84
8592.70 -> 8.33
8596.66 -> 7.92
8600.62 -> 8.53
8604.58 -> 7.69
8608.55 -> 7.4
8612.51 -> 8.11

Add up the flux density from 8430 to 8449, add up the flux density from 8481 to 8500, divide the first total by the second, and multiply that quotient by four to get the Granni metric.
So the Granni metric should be 3.48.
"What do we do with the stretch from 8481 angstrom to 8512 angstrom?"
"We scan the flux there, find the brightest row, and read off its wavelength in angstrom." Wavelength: 8498.26 angstrom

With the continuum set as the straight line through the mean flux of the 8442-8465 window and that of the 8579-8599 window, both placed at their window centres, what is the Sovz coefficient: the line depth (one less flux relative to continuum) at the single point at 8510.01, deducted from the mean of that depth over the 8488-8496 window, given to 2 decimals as -0.14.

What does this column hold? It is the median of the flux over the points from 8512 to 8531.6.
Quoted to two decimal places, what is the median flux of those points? 7.99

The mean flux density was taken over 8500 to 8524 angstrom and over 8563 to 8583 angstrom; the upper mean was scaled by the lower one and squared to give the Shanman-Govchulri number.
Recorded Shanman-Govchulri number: 1.01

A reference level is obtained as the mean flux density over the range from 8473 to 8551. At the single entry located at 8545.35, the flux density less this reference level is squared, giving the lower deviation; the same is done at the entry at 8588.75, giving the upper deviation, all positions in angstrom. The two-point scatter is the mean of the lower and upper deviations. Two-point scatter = 0.0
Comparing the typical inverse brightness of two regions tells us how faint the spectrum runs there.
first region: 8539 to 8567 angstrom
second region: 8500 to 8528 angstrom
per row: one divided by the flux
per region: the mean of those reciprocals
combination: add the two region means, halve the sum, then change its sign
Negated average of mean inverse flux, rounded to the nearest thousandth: -0.127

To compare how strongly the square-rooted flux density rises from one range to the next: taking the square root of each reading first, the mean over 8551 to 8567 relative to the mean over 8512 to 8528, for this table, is 0.97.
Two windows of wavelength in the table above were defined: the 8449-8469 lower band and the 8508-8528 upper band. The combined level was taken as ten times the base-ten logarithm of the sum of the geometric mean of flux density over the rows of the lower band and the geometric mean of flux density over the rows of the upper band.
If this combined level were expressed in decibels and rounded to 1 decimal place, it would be 11.4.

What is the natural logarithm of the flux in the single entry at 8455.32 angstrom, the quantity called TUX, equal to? 1.91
